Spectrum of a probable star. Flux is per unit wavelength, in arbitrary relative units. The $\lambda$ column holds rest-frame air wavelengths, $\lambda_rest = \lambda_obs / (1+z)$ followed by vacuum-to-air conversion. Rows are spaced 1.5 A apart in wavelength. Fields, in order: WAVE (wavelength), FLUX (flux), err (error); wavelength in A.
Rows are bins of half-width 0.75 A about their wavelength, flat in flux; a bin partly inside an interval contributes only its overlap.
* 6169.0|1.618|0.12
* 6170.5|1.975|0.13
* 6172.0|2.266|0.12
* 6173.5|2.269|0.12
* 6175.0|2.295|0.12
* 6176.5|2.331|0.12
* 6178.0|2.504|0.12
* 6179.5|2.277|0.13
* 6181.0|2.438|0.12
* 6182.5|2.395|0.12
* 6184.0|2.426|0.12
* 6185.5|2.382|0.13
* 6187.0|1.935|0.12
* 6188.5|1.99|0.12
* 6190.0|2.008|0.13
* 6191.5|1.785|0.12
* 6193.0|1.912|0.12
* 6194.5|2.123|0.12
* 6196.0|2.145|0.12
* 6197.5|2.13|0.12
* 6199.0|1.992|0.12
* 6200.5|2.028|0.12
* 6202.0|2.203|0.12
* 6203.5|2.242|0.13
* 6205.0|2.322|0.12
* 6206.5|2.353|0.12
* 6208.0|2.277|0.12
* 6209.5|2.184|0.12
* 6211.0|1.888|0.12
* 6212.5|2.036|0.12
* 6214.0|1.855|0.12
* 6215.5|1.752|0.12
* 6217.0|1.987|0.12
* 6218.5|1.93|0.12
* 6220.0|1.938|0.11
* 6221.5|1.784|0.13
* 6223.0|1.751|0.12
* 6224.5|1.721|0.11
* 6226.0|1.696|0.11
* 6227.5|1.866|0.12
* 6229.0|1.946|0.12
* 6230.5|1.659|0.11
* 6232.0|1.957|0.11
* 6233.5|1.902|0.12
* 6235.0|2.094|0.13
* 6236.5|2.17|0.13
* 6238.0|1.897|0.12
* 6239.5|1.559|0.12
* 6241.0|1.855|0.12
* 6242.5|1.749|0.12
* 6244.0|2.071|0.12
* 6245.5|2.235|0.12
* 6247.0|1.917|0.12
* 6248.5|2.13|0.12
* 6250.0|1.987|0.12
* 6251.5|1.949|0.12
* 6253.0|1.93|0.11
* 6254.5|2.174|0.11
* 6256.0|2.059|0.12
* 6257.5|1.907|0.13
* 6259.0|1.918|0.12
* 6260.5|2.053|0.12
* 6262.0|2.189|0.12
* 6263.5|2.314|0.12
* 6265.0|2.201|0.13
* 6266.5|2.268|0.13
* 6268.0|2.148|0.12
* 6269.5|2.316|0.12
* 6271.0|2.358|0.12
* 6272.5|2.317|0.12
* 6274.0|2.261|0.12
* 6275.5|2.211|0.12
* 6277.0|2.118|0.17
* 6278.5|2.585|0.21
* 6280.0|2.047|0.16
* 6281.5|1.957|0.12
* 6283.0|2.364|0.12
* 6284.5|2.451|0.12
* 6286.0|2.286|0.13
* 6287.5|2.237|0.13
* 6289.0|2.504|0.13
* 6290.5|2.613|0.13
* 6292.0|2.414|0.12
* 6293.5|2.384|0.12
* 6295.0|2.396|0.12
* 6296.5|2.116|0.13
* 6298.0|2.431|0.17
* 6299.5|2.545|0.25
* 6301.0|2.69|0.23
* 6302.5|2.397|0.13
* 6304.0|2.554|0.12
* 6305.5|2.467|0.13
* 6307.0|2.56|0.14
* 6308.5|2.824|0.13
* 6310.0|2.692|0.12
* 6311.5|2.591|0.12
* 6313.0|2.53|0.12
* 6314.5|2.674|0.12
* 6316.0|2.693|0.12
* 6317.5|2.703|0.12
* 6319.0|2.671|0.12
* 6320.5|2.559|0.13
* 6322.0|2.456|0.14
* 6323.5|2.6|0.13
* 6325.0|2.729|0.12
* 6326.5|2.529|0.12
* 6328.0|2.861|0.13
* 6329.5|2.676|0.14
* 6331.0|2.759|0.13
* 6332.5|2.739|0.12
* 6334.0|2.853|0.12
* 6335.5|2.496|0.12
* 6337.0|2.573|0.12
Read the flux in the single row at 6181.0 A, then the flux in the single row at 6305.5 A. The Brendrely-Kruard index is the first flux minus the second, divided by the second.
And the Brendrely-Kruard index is 0.0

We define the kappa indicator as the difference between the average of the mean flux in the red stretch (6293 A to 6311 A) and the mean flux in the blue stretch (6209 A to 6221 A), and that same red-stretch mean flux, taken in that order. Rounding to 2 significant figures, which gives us -0.28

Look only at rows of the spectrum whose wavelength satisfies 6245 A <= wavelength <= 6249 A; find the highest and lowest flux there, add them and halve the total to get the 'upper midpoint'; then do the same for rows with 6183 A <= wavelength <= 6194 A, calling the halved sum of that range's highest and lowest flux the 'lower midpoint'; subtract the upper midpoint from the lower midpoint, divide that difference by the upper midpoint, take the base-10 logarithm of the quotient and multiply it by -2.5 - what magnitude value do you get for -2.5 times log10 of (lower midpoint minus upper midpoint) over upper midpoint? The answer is 4.6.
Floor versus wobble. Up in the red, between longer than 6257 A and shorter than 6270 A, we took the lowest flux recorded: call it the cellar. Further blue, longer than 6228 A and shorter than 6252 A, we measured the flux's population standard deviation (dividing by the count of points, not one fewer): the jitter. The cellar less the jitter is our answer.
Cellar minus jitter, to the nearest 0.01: 1.73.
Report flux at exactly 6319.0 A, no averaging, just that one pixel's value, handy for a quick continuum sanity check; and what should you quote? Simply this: 2.671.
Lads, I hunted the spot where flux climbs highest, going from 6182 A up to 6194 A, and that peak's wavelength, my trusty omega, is 6184.0 A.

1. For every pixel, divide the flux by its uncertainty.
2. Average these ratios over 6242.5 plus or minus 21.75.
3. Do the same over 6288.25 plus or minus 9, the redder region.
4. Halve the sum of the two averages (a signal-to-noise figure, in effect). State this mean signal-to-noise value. 17.3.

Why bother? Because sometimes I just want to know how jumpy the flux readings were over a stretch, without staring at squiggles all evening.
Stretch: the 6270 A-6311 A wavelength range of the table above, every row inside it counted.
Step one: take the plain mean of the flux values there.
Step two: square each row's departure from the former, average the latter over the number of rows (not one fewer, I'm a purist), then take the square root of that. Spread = 0.20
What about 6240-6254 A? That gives 0.14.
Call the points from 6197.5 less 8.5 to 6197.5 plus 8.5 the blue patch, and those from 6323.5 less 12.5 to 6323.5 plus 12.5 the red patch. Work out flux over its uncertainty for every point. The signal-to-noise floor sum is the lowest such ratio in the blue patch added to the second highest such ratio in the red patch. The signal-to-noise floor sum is 37.7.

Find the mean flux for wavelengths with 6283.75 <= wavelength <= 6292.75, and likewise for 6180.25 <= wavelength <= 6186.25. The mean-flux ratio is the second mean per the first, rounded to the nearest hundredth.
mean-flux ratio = 1.00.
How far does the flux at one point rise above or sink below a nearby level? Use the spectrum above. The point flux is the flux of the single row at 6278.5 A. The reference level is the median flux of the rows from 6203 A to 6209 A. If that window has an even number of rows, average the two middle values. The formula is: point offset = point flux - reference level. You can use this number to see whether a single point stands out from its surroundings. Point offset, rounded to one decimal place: 0.3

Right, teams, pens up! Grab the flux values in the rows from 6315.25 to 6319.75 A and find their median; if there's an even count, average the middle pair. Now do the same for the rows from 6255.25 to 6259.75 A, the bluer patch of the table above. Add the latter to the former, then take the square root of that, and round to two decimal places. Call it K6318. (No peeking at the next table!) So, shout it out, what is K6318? 2.15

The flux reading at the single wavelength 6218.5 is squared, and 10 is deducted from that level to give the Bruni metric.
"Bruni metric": -6.28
